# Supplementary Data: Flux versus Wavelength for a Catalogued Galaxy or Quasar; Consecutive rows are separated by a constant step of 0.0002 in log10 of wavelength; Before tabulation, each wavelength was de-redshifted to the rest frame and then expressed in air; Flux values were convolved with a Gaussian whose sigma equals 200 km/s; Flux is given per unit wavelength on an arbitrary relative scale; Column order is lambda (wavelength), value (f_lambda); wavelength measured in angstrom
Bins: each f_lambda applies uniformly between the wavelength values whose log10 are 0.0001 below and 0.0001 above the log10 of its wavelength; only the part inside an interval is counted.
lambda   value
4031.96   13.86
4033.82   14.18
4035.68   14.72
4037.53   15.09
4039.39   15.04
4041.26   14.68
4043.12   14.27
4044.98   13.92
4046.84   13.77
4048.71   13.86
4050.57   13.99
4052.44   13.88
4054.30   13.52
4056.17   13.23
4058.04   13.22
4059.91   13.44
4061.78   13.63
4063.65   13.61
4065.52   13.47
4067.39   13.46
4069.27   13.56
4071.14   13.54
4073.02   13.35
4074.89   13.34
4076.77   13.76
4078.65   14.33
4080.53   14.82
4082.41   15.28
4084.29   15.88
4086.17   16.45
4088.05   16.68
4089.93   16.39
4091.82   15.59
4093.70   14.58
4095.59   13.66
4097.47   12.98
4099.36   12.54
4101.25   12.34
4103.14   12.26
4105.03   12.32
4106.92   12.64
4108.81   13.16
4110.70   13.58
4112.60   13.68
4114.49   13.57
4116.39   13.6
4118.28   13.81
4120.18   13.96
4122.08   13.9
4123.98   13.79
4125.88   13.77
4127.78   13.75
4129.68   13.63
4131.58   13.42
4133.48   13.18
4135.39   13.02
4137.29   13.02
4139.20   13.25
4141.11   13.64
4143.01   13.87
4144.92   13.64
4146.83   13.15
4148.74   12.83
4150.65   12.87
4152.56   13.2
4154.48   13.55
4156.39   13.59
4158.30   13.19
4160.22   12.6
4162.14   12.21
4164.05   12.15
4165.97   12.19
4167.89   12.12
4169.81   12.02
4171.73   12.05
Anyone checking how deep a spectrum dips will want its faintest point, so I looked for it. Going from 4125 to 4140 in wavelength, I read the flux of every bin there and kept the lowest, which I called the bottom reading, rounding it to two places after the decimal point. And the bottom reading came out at 13.02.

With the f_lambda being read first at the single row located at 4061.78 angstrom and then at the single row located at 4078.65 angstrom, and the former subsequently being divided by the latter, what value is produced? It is 0.95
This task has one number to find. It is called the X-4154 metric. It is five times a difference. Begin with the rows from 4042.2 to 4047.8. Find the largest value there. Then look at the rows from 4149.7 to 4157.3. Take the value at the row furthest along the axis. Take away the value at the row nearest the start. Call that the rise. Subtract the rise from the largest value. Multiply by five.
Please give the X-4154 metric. 68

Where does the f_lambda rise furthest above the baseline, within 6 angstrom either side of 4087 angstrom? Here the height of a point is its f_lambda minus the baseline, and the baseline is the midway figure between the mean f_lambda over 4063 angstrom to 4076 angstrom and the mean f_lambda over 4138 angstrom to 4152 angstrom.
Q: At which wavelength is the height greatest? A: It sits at 4088.05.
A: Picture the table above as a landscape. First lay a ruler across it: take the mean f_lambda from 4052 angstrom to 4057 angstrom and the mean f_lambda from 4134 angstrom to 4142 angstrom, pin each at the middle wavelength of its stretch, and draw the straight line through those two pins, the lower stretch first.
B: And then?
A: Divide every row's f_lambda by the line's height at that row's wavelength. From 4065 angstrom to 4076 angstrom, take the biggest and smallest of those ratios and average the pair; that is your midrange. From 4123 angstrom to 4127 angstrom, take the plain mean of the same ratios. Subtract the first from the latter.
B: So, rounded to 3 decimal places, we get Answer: 0.040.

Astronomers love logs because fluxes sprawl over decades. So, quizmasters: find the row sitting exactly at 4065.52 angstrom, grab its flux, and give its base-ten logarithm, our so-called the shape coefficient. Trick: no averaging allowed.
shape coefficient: 1.13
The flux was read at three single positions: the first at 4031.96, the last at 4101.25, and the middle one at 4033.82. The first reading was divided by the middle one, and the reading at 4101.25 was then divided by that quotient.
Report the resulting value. 12.6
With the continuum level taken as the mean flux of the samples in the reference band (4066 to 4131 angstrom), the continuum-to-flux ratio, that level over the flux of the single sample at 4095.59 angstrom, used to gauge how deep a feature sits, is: 1.02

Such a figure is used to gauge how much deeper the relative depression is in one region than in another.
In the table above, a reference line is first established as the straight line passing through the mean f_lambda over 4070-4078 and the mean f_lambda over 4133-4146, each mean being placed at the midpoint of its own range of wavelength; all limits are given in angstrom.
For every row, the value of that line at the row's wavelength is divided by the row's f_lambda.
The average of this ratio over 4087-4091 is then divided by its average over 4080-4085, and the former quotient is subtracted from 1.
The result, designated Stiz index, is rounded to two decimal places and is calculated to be 0.07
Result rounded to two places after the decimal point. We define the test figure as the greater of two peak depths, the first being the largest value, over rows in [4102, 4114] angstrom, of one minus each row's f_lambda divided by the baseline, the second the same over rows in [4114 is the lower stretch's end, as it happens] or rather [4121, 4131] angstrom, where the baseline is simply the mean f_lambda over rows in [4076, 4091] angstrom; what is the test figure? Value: 0.21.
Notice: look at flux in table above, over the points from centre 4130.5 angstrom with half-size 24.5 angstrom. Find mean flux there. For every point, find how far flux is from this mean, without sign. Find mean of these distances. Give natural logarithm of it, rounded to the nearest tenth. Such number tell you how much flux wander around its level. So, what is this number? -1.1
